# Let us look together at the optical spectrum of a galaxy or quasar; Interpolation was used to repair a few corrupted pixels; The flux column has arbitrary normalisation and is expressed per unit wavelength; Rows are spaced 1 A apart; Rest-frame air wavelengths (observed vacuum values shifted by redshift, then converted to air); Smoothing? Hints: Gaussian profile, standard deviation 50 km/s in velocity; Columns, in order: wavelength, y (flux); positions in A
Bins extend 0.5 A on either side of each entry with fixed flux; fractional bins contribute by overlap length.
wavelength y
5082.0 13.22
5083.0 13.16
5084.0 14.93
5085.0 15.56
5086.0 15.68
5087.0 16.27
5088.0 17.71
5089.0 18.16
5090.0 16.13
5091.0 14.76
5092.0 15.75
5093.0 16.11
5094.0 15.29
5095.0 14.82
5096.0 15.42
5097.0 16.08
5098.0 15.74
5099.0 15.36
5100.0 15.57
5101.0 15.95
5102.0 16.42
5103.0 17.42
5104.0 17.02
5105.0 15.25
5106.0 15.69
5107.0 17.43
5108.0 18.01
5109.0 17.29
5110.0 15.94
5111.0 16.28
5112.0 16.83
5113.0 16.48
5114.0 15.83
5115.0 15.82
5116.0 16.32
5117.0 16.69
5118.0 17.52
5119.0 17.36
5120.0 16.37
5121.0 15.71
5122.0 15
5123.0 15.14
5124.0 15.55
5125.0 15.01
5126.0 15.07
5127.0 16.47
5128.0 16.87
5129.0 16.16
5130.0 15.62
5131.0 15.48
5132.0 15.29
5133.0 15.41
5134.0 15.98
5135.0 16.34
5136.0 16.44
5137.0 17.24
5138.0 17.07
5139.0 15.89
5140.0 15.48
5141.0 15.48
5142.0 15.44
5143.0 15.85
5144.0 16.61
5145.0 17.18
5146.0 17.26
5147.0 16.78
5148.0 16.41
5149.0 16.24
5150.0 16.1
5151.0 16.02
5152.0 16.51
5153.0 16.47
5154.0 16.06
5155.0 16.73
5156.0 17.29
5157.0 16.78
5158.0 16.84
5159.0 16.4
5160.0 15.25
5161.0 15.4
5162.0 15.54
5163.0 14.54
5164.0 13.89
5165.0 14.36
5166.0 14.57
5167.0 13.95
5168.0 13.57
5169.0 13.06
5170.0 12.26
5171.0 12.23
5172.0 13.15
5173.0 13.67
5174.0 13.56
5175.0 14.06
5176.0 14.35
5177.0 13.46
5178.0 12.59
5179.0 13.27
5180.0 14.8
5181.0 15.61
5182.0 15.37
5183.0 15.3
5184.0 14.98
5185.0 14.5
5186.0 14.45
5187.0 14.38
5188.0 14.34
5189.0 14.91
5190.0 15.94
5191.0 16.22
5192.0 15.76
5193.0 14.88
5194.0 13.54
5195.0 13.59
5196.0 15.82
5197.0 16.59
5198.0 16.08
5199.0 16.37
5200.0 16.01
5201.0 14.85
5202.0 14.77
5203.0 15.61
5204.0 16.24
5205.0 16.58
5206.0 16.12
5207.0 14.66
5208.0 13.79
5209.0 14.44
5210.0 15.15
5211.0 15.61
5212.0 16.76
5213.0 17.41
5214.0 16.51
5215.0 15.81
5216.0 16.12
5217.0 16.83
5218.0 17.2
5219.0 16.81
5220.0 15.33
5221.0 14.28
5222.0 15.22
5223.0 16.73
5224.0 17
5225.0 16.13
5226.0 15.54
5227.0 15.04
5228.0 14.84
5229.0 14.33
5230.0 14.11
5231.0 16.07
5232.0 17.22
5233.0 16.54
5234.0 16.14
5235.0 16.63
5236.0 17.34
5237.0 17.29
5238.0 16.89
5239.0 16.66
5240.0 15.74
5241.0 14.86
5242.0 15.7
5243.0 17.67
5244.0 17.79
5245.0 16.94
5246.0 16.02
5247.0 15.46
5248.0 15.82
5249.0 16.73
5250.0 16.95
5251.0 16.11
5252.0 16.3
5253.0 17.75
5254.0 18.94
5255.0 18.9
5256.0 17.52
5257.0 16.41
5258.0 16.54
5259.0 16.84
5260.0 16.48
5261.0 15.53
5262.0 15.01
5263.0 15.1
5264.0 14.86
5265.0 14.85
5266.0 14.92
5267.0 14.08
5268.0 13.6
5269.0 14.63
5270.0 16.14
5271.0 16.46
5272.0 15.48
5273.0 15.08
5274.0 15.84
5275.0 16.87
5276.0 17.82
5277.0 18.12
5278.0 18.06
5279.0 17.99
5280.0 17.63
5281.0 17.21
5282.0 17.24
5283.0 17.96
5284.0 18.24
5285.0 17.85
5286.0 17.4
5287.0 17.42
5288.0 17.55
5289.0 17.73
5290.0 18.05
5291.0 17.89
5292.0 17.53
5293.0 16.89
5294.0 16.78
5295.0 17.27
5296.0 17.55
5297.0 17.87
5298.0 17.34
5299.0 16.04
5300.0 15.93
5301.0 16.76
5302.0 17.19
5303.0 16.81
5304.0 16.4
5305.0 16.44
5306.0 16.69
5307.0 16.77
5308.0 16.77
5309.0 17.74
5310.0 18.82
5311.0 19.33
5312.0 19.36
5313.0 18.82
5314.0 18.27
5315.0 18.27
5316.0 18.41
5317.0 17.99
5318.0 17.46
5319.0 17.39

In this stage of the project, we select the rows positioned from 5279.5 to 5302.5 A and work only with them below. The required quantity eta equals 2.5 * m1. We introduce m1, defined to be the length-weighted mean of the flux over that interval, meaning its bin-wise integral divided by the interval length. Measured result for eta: 43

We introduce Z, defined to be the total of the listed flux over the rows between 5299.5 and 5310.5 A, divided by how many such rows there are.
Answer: 16.9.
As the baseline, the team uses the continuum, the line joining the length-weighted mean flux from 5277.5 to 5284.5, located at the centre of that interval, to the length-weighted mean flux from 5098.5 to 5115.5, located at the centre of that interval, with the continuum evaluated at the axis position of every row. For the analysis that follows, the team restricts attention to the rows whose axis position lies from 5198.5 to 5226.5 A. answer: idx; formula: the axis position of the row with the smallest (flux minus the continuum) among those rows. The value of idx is 5208.0 A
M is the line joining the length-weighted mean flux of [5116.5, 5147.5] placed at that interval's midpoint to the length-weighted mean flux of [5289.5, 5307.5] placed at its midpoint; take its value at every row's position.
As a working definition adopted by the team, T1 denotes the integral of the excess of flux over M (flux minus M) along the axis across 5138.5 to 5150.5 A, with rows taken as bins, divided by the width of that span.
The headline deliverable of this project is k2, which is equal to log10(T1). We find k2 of -1.4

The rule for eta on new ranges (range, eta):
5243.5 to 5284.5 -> 41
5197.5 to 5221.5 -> 40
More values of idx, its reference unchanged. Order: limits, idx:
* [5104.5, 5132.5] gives 5125.0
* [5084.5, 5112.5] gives 5091.0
